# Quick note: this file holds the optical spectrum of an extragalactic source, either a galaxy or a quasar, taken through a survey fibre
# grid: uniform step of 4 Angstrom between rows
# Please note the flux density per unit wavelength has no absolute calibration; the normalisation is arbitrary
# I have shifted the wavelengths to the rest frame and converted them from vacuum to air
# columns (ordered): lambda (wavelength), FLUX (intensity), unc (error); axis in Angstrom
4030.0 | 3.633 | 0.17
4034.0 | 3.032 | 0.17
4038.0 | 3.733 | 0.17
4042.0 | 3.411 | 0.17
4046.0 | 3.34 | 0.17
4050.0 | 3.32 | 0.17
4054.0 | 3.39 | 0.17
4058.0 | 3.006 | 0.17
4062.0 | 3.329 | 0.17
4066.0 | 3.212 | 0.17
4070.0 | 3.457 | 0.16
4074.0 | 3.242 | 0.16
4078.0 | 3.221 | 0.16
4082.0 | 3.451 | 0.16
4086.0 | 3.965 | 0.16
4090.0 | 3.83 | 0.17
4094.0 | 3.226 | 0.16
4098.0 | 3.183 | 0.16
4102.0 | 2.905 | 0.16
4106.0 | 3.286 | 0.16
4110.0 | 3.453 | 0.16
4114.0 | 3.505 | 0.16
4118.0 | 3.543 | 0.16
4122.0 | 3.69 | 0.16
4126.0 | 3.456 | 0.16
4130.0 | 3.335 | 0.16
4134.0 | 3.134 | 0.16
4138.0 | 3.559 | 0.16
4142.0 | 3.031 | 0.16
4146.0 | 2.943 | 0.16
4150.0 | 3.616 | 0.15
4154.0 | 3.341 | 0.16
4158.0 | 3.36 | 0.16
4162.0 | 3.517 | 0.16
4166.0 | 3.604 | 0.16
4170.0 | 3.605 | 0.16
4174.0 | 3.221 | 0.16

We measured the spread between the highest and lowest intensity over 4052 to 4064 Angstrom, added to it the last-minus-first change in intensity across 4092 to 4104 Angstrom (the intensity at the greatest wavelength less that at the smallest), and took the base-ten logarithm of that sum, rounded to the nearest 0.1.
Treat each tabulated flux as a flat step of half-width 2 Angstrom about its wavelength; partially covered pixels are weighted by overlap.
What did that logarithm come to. -1.2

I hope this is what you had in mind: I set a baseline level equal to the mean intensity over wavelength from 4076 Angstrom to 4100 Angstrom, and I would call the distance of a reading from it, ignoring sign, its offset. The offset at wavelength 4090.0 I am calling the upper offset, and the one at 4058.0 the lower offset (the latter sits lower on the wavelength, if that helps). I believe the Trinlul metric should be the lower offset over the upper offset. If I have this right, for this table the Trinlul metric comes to 1.3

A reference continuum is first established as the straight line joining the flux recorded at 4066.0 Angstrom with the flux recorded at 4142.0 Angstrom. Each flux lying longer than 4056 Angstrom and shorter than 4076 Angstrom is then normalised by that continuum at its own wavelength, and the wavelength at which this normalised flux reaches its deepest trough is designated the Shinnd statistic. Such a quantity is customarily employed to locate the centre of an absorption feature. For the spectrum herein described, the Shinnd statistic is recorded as 4058.0 Angstrom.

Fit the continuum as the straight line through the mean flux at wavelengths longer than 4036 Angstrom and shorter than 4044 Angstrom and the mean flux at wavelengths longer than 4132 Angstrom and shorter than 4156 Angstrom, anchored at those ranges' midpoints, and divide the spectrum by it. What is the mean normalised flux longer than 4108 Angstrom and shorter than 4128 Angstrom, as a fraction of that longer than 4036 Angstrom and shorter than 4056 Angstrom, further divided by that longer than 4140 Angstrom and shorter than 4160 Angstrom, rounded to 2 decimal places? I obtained 1.09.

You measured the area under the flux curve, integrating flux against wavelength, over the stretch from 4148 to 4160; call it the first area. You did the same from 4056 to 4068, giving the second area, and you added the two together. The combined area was 79.5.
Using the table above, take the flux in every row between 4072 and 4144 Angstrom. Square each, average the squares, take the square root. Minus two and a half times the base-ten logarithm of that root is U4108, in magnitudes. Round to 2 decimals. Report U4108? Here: -1.33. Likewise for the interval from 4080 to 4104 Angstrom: -1.34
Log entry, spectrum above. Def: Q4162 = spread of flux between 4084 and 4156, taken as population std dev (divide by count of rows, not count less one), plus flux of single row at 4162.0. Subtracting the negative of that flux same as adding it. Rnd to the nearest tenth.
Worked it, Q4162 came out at 3.8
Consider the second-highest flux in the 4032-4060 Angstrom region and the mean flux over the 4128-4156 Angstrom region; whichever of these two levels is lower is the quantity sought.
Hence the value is 3.28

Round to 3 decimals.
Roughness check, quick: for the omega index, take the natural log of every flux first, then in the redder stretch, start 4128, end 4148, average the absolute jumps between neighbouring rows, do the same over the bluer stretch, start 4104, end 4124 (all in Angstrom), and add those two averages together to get 0.124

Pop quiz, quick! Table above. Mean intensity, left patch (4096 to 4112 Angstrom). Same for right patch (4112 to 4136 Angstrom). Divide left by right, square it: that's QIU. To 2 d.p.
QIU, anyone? 0.87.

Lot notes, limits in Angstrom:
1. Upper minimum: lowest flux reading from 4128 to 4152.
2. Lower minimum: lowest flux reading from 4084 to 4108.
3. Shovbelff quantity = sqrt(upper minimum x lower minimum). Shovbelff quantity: 2.92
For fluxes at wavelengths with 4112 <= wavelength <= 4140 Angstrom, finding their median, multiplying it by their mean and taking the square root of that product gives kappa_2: 3.48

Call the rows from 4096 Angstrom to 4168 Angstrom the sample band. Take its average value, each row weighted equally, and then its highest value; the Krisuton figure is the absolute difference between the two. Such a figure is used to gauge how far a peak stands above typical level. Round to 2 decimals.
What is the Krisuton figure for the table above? 0.33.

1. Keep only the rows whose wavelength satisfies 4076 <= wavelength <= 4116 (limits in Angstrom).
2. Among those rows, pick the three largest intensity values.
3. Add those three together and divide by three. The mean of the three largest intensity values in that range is 3.8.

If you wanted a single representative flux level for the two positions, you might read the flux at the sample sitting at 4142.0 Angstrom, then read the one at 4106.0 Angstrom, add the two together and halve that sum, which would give 3.16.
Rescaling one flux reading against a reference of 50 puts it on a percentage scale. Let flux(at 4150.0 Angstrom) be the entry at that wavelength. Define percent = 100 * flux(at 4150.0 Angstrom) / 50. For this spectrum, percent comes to 7.2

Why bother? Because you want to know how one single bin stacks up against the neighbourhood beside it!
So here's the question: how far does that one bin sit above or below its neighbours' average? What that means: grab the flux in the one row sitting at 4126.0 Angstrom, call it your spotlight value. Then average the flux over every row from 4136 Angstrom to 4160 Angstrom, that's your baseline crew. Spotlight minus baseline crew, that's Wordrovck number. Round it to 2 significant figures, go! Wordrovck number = 0.15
